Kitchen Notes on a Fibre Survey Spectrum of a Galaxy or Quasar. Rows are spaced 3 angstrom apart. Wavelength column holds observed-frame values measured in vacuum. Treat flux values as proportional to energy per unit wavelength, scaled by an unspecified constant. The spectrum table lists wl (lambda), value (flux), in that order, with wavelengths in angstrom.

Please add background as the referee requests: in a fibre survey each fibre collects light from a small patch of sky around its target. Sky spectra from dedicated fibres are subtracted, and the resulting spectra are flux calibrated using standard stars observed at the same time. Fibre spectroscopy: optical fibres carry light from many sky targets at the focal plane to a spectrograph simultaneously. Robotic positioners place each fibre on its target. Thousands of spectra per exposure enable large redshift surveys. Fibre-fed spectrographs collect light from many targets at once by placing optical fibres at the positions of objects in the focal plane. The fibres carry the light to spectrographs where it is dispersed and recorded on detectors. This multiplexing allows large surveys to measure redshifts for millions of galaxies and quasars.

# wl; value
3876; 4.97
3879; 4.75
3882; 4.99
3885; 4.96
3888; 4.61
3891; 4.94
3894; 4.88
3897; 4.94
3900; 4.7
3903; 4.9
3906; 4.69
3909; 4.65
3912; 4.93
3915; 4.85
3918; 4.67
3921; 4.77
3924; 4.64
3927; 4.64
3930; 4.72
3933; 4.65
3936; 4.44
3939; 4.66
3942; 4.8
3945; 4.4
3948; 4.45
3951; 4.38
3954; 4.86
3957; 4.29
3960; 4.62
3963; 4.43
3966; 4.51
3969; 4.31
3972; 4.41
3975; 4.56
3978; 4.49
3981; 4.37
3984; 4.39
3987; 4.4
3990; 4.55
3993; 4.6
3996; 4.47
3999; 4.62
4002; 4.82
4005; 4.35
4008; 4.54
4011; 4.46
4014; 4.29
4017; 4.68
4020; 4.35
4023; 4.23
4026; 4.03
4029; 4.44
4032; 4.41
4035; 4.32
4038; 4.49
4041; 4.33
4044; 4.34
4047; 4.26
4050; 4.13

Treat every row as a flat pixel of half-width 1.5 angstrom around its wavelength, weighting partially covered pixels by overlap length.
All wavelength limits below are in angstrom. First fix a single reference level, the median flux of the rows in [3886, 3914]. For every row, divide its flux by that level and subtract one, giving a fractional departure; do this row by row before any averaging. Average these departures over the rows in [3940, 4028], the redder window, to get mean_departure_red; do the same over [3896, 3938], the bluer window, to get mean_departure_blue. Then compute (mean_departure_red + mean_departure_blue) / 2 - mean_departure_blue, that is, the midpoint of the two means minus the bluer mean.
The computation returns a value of -0.026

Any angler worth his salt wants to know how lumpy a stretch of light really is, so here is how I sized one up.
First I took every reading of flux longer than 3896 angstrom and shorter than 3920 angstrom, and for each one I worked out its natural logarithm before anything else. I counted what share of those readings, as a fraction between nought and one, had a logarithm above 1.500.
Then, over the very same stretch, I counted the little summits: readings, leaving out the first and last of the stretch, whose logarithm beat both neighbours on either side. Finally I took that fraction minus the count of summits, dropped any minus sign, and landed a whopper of 1.0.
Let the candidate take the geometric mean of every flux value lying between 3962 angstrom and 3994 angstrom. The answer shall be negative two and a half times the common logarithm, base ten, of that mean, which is -1.62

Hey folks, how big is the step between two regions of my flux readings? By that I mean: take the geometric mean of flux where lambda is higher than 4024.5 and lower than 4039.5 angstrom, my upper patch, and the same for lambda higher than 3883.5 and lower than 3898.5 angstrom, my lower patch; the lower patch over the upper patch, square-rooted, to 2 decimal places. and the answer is 1.06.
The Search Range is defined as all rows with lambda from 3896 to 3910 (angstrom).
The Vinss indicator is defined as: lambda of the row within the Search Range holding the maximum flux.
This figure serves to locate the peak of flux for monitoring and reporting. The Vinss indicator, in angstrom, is 3897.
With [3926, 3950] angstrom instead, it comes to 3942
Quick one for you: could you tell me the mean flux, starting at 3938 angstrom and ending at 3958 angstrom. 4.55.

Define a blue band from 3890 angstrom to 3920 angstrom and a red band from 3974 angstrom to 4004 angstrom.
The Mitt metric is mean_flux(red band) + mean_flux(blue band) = 9.3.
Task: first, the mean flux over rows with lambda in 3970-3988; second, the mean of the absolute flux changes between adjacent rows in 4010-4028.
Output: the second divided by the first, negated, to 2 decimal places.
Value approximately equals -0.05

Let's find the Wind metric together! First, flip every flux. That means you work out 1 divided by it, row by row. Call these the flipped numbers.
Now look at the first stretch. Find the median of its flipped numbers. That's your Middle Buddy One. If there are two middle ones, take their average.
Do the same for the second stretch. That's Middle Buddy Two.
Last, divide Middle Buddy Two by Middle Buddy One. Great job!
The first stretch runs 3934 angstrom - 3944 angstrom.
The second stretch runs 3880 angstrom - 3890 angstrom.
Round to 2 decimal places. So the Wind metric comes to 0.94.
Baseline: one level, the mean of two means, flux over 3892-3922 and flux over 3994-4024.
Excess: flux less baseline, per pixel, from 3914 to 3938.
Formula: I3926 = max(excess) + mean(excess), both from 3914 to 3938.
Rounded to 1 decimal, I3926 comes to 0.2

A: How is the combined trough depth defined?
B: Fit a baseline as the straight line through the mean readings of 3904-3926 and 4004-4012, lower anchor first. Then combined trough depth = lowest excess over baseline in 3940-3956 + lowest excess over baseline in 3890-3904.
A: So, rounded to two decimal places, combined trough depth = -0.34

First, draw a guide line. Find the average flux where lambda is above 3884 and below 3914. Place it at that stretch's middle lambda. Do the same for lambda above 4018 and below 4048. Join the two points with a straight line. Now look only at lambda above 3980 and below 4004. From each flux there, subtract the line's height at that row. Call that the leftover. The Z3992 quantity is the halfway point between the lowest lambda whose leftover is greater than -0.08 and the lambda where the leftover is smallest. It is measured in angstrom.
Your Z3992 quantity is 3985.5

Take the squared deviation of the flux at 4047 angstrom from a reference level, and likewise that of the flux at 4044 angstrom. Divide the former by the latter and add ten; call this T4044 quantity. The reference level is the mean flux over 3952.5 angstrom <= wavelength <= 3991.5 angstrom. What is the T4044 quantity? 12.5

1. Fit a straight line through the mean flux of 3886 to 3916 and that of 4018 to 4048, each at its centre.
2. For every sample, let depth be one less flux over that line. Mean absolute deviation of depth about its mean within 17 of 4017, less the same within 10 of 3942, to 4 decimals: 0.0070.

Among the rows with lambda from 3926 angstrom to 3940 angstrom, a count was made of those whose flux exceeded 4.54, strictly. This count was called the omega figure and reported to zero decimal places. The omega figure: 4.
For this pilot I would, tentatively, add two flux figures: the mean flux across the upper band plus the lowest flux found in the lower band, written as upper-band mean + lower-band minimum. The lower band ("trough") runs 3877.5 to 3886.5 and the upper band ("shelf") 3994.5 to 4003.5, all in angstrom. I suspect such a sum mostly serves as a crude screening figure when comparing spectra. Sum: 9.4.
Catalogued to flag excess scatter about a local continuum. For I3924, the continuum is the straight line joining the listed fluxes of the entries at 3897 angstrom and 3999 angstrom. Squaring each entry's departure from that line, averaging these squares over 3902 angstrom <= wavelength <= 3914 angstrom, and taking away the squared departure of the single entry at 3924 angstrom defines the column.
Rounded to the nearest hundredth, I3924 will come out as -0.02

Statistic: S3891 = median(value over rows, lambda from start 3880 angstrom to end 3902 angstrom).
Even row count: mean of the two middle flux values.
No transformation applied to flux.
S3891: 4.94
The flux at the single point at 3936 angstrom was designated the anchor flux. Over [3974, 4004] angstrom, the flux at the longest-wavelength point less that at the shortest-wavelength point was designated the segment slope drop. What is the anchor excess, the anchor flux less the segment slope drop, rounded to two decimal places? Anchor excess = 4.18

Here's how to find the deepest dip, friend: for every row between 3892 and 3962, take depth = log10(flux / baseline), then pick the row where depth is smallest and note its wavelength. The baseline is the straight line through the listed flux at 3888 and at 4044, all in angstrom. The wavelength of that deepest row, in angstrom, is 3957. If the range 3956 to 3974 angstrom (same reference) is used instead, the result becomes 3957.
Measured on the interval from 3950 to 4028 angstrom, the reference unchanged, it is 4026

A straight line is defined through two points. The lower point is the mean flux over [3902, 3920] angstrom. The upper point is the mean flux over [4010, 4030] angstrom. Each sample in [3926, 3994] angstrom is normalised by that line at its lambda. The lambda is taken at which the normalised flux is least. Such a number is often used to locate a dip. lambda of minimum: 3957 angstrom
